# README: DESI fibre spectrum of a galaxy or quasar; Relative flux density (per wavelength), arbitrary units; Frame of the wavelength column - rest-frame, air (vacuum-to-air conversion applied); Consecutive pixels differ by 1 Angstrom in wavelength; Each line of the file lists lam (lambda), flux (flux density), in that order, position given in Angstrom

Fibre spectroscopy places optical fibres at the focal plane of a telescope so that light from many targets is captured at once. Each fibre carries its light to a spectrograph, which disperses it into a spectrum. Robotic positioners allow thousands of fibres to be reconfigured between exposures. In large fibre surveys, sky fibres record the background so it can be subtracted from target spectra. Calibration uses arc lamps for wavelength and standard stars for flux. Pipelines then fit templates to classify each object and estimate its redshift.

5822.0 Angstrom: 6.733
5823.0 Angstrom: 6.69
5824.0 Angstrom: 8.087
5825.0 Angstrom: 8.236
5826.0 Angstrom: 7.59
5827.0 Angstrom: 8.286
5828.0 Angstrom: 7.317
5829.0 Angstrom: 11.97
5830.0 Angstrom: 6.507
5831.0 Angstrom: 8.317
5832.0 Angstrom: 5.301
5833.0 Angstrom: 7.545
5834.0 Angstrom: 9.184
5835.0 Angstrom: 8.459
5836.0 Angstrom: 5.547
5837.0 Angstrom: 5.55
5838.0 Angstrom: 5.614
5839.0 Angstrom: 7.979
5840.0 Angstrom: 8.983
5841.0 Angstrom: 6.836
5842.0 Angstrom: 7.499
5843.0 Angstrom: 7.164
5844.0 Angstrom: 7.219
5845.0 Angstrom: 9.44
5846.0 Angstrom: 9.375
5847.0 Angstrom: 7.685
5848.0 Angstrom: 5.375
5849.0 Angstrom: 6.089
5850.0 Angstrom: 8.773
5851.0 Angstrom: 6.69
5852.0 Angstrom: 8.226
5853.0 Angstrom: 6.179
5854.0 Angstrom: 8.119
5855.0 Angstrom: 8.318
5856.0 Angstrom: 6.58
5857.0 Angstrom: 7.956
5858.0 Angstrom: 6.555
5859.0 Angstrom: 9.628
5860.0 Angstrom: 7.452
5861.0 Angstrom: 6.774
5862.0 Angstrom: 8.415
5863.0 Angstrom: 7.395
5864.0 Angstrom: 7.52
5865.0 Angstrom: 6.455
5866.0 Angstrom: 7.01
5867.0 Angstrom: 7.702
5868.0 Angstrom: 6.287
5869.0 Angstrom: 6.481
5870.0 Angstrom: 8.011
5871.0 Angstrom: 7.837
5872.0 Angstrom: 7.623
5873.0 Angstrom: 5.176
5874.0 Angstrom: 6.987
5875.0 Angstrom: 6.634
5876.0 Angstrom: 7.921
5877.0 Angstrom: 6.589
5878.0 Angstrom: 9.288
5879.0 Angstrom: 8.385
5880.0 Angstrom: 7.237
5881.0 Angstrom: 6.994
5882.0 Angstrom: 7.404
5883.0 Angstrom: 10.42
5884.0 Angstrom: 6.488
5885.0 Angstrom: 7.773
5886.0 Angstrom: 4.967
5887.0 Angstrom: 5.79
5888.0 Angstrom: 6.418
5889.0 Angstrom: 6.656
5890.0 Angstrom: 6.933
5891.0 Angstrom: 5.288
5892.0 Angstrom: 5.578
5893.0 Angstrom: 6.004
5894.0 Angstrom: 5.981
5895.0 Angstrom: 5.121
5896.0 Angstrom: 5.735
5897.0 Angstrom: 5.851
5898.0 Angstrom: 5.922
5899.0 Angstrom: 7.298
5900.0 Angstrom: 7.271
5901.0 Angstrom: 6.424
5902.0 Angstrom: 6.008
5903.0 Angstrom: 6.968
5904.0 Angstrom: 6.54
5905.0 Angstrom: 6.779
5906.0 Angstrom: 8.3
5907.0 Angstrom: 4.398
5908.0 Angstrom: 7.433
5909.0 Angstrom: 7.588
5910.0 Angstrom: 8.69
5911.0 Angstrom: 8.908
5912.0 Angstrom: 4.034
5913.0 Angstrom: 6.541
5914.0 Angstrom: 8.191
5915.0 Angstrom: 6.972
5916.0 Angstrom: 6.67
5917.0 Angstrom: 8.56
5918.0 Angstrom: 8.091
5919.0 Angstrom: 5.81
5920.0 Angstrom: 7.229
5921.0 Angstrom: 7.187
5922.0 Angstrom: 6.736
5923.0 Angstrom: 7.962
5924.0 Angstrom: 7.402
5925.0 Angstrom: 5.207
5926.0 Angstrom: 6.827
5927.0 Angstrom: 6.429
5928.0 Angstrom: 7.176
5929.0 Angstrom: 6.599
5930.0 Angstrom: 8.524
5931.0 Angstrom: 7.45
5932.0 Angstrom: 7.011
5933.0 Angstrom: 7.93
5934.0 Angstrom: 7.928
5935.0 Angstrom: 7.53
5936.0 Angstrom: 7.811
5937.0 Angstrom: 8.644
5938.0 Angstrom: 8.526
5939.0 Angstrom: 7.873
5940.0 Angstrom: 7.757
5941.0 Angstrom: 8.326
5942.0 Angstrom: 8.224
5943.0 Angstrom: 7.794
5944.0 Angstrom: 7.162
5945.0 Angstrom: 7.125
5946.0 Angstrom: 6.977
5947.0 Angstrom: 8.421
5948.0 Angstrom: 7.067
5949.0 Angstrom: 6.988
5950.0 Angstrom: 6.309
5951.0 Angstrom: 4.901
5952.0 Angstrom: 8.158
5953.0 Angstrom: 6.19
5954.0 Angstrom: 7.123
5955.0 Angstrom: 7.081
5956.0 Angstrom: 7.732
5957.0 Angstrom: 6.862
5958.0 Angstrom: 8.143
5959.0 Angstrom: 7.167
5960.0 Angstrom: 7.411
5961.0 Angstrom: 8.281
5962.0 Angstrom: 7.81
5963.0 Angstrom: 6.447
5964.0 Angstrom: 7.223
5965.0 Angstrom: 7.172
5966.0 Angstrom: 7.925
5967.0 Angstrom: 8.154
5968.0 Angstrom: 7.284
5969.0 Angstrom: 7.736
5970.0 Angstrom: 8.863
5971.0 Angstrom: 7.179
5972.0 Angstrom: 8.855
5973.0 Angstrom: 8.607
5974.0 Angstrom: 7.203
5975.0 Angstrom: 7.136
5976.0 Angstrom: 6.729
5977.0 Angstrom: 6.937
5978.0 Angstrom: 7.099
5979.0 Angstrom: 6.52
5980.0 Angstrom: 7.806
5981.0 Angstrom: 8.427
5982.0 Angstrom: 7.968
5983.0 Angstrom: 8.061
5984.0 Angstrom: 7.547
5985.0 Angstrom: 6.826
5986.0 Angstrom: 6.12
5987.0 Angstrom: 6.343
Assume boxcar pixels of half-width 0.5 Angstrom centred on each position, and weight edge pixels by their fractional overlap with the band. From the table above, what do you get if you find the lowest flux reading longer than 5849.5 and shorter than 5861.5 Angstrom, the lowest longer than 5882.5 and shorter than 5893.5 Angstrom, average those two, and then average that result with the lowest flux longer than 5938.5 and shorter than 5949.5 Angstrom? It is 6.3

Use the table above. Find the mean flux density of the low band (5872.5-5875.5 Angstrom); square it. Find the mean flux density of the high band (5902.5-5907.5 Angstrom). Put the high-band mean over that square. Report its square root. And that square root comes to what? 0.41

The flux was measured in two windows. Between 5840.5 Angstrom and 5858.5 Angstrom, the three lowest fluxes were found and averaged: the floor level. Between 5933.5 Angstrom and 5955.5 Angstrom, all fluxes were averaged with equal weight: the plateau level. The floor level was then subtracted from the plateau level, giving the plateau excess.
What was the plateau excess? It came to 1.6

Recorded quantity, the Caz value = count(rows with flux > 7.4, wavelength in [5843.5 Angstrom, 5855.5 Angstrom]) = 7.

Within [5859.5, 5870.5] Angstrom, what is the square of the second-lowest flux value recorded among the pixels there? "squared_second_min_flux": 42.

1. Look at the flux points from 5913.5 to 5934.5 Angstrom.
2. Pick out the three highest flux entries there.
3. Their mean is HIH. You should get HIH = 8.4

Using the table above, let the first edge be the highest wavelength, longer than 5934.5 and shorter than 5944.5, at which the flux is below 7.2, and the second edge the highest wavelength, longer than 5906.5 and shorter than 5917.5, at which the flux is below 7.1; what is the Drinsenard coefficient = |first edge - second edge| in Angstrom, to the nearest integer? 28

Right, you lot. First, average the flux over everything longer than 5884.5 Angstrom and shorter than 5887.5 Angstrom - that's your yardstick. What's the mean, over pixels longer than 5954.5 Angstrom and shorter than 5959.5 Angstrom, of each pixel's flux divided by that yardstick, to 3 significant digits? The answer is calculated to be 1.20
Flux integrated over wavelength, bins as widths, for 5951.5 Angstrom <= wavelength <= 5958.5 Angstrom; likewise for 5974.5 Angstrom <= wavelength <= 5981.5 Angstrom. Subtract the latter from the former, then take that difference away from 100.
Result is 99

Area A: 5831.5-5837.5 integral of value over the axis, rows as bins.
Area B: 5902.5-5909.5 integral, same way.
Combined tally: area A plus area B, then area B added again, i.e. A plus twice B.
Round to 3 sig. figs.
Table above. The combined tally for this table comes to 138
